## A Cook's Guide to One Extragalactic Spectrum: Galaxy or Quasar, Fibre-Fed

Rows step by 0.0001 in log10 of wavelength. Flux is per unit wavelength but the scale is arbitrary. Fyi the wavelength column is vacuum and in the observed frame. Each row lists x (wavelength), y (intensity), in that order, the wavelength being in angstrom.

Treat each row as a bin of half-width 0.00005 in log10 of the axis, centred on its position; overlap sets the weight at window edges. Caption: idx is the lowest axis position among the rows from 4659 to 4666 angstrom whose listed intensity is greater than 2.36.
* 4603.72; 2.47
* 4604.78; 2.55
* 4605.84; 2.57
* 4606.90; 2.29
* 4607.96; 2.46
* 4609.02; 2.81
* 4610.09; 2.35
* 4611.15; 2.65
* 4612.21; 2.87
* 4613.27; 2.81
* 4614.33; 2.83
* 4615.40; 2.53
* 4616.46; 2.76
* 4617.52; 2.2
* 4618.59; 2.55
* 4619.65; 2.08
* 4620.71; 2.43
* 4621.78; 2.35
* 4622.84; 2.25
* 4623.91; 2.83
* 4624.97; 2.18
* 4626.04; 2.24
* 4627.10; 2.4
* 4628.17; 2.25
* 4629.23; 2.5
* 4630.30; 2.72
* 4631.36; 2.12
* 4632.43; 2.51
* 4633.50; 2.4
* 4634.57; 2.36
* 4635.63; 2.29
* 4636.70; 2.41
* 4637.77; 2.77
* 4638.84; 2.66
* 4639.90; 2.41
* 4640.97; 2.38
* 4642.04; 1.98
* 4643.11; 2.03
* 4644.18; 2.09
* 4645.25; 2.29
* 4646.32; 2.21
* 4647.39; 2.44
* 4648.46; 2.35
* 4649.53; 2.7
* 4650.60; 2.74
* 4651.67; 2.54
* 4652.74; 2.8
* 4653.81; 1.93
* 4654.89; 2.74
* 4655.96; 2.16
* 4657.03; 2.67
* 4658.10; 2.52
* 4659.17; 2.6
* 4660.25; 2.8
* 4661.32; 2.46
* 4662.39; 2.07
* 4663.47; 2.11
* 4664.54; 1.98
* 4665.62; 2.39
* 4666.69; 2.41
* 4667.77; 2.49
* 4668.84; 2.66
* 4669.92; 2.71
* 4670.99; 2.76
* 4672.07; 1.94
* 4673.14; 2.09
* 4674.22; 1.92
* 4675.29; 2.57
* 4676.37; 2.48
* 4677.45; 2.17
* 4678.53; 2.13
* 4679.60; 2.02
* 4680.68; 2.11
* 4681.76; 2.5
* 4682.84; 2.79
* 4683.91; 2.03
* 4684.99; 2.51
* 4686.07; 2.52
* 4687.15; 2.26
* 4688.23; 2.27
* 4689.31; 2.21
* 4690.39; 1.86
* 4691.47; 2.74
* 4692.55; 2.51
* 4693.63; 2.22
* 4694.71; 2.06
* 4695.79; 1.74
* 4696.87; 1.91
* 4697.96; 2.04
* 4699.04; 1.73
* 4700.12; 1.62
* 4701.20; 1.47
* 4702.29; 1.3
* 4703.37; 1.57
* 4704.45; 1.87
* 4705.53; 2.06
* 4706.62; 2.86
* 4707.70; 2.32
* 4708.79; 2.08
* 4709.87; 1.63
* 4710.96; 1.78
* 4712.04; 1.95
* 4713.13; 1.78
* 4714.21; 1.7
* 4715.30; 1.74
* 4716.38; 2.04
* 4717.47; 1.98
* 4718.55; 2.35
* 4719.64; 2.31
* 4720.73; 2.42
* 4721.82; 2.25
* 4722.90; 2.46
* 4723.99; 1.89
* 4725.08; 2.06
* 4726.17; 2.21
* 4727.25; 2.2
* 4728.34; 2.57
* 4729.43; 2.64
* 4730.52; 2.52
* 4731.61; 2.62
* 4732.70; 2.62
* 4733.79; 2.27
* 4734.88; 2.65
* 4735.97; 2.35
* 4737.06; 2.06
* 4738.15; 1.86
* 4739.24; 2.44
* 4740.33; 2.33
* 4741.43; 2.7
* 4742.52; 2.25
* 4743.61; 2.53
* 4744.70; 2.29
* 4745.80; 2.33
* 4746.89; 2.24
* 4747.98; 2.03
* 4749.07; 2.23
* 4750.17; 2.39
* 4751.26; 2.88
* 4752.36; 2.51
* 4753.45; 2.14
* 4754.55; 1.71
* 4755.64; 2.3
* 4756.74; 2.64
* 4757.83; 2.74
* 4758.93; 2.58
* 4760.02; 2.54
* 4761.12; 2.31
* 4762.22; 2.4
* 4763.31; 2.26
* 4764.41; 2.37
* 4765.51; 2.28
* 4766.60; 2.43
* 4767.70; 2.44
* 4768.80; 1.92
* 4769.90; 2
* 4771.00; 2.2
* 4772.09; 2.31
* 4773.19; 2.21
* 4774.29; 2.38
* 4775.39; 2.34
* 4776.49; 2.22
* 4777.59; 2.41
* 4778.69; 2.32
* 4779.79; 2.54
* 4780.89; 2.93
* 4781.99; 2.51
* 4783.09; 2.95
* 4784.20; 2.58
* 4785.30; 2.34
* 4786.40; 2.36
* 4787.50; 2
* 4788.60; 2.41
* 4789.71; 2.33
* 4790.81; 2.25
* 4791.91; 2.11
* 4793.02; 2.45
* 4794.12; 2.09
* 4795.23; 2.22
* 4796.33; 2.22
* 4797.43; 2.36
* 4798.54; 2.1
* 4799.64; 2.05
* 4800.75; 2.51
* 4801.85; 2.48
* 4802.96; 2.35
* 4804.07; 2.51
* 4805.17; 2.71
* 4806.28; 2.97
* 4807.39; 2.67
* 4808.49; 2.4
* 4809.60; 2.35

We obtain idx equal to 4659.17 angstrom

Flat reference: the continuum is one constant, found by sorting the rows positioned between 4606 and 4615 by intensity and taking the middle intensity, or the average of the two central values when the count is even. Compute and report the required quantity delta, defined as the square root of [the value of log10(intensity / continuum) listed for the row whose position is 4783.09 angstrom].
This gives 0.183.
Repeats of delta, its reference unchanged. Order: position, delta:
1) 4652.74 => 0.105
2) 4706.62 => 0.142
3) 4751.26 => 0.152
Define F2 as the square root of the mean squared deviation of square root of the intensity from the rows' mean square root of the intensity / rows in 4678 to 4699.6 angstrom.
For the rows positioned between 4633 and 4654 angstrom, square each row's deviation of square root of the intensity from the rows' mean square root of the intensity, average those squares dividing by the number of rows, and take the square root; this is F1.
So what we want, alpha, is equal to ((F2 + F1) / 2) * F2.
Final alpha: 0.0091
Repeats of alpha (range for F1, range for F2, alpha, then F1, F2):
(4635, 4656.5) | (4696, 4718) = 0.0117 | 0.088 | 0.115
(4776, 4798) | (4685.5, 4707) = 0.0156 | 0.075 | 0.143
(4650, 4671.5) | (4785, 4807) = 0.0060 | 0.090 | 0.073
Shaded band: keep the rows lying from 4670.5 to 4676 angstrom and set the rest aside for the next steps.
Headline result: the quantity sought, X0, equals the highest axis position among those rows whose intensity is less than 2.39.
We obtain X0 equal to 4674.22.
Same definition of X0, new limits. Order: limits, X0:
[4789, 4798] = 4797.43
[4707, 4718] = 4717.47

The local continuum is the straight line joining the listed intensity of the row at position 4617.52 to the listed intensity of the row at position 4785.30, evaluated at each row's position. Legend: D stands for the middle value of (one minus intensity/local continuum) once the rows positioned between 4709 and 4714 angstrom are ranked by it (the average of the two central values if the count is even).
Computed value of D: 0.22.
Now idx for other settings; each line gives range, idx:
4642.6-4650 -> 4647.39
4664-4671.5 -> 4665.62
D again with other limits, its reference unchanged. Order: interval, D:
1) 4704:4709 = 0.09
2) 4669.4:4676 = -0.04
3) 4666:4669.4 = -0.11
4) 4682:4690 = 0.00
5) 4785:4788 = 0.00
